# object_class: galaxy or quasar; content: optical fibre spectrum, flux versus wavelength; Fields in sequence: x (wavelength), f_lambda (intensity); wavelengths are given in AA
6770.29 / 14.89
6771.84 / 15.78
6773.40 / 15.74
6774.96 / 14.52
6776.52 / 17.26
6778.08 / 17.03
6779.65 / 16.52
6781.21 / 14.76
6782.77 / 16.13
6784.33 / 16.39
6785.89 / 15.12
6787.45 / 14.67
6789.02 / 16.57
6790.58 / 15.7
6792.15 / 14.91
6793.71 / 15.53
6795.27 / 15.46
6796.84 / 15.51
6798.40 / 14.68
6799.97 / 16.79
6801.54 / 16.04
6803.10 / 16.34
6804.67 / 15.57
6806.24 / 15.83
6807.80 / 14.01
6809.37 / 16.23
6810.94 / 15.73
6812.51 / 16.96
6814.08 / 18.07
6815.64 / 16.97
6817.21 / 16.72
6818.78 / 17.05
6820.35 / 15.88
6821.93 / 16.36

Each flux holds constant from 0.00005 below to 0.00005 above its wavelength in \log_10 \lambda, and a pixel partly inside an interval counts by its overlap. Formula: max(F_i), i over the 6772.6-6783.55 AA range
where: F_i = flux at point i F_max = 17.26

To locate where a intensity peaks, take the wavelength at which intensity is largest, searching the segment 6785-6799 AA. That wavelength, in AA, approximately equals 6789.02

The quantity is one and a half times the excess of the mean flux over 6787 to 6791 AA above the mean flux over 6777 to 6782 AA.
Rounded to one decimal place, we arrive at -0.7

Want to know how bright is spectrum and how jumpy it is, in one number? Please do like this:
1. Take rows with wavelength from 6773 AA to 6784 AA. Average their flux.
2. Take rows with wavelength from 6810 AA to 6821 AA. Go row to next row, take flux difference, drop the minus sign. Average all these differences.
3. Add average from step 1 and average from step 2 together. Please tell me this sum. 16.9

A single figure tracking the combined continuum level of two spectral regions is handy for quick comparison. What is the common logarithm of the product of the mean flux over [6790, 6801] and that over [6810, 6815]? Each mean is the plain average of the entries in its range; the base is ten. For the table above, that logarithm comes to 2.419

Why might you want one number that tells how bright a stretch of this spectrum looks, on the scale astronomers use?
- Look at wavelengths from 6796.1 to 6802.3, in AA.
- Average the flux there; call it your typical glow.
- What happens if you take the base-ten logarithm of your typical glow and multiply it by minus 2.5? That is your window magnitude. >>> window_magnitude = -2.99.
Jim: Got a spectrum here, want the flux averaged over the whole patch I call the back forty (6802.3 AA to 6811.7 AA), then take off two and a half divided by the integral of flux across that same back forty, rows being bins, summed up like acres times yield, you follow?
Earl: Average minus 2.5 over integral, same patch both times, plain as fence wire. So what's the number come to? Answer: 15.6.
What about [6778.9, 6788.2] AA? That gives 15.6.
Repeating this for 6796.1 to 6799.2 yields 15.0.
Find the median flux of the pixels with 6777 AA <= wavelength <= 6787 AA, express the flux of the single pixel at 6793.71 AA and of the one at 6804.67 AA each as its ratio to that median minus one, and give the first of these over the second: 1.1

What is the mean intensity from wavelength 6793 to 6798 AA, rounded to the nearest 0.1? 15.5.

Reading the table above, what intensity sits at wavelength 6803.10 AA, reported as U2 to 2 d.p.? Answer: 16.34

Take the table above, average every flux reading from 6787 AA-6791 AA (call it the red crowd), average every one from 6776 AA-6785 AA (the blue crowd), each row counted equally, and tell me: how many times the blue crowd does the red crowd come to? 0.96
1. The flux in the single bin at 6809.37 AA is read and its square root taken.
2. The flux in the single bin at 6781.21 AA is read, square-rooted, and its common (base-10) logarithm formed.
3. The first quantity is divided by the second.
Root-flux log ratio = 6.89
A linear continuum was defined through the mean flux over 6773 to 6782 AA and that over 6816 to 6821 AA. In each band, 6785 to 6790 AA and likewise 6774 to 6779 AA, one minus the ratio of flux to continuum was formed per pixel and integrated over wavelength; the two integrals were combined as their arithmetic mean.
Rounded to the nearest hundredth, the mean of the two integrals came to 0.05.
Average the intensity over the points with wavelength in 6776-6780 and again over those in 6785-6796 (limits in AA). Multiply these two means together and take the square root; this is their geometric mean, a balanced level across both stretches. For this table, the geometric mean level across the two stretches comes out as 16.2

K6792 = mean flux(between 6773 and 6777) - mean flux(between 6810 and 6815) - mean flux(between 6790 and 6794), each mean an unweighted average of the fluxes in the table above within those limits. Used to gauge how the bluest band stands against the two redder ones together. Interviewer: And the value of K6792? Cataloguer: -16.5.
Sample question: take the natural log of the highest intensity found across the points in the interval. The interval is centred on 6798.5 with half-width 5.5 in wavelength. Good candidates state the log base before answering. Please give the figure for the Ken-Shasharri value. 2.821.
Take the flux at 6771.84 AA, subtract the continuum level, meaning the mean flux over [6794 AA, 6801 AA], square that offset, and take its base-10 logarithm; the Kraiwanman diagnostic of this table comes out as -1.5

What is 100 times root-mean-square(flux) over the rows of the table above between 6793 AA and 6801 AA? 1561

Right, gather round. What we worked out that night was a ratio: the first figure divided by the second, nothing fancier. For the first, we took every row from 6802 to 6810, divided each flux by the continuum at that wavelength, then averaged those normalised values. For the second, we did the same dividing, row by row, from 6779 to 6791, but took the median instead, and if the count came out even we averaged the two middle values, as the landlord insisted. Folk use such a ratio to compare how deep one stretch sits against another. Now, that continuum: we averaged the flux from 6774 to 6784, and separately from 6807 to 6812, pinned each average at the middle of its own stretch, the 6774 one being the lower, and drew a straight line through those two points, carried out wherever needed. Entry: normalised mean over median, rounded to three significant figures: 1.01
